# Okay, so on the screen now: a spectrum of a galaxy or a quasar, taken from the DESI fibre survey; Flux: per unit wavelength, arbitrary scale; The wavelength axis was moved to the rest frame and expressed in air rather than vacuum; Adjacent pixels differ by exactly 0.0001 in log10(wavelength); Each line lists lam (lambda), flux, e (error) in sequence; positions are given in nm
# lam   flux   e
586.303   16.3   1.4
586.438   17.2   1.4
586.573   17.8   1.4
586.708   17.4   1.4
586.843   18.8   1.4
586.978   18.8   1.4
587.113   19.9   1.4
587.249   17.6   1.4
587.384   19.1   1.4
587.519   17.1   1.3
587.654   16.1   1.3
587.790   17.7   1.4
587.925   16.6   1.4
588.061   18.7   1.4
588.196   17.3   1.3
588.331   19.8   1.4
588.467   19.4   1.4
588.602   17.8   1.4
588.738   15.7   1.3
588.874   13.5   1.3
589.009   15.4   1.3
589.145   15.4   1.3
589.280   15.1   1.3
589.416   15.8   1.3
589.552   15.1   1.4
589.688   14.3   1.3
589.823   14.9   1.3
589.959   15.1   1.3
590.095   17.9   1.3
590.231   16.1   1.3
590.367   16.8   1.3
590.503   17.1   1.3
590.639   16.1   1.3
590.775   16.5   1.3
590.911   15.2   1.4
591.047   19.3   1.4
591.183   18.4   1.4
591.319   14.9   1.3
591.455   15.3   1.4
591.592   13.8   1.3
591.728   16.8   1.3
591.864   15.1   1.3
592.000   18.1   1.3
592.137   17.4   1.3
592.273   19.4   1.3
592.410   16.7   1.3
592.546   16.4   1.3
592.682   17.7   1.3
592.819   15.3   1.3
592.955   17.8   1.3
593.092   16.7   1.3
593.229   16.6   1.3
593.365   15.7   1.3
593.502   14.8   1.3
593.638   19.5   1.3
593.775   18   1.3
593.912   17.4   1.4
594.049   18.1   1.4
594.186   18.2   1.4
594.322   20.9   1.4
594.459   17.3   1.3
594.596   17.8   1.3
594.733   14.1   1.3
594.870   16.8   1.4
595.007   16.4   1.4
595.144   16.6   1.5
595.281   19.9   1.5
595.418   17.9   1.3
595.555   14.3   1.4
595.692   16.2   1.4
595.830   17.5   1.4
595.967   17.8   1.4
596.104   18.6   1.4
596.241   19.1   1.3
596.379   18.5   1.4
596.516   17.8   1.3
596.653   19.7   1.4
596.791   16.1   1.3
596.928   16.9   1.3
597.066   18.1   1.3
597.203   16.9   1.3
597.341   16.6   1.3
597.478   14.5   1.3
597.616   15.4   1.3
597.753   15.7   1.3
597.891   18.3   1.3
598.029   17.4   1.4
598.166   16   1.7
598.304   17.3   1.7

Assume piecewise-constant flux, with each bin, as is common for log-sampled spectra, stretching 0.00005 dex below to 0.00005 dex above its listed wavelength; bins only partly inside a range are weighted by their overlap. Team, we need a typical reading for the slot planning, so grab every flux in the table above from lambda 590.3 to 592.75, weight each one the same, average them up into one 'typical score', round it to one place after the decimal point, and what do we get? 16.7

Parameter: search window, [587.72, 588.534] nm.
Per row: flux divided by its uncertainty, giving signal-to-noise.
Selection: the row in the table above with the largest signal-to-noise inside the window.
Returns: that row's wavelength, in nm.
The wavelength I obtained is 588.331 nm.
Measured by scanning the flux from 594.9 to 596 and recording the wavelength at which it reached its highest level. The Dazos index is 595.281 nm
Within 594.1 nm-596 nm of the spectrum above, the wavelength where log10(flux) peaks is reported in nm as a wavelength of 594.322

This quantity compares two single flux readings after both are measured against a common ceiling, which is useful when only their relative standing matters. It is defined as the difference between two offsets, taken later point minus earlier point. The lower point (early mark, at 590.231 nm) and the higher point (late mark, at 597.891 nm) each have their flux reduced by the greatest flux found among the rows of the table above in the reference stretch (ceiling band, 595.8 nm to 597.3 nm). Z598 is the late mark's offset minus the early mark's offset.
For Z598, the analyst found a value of 2.2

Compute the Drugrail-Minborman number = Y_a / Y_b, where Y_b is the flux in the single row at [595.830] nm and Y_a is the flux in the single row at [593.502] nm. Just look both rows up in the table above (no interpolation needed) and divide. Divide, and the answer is 0.85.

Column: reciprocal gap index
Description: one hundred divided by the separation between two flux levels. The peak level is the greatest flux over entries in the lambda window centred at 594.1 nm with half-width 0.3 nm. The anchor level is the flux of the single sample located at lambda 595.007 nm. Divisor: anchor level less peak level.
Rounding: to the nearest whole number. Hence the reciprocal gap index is -22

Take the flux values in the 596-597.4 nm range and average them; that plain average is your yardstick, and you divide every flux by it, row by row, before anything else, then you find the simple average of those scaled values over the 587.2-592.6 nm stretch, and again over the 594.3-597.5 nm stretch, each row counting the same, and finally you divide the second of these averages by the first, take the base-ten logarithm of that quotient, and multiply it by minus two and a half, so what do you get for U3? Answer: -0.046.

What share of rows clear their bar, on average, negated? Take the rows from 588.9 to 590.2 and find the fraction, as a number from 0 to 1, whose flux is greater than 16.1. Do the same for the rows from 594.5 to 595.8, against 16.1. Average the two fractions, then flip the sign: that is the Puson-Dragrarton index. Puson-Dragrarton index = -0.44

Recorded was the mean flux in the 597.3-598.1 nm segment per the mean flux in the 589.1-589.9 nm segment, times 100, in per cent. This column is 108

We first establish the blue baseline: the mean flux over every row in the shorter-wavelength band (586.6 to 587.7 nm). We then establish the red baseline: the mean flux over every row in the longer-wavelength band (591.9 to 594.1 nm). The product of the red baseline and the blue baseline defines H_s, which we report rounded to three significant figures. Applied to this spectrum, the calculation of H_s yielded 312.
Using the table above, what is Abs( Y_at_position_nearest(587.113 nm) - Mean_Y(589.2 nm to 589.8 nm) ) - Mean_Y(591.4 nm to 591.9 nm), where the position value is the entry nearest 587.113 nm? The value -10.4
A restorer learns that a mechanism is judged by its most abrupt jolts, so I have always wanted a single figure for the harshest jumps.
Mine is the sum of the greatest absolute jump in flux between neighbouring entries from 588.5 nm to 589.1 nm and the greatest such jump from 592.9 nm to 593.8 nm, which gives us 6.9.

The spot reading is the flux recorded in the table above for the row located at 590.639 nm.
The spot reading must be 16.1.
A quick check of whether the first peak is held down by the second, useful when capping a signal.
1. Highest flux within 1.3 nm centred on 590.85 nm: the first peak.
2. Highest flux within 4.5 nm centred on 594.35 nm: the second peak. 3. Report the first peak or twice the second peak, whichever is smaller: 19.30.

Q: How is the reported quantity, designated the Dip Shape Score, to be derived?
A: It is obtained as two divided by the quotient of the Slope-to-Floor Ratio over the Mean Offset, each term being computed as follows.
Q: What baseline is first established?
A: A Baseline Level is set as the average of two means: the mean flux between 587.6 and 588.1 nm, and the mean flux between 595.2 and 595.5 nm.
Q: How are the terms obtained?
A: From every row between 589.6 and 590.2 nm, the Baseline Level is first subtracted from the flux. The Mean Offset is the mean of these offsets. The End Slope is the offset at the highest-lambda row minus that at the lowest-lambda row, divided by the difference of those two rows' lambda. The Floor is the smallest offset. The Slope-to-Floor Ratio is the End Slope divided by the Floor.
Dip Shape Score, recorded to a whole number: 2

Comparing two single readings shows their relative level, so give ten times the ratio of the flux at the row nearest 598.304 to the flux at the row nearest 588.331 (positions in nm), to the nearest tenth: 8.7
